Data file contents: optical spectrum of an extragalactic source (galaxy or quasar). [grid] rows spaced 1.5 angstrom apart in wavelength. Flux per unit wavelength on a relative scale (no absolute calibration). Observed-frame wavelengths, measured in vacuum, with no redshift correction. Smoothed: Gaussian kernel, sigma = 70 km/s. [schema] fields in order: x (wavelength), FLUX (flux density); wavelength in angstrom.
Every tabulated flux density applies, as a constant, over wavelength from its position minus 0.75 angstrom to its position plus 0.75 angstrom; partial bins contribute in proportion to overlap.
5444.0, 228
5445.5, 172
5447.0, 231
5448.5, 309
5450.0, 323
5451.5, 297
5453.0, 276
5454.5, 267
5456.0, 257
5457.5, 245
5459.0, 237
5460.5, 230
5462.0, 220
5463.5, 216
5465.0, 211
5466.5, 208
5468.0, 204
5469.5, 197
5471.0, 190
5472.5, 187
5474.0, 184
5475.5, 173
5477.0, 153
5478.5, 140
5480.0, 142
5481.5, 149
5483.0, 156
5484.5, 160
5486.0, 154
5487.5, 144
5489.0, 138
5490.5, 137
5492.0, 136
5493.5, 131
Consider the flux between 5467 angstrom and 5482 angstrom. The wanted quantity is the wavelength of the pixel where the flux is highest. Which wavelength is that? 5468.0 angstrom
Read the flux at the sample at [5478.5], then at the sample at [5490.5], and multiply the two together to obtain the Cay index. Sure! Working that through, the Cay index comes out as 19180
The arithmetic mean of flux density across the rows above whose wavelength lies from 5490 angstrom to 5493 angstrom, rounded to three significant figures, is 136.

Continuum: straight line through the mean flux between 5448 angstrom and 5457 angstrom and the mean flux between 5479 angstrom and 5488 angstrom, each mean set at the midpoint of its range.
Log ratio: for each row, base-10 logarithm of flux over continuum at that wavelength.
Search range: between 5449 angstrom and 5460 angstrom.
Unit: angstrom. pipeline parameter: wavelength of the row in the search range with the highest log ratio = 5450.0 angstrom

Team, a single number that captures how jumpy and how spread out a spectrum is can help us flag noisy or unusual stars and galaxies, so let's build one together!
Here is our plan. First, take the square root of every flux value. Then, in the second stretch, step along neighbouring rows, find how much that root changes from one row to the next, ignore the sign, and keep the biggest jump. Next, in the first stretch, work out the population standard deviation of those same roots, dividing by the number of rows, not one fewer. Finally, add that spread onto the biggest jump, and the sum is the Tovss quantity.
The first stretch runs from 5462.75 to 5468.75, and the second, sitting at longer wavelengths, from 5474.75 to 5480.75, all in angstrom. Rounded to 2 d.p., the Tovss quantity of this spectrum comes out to 0.93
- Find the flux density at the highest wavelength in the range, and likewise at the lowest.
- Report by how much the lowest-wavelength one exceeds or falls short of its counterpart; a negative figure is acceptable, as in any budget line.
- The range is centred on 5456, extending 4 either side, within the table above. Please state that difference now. 39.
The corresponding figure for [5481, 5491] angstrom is 12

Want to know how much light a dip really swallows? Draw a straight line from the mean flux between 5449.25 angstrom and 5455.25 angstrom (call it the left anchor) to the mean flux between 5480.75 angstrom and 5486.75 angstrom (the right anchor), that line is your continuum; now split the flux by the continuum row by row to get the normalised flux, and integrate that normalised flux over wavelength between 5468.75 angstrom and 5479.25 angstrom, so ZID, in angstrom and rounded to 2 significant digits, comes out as 9.3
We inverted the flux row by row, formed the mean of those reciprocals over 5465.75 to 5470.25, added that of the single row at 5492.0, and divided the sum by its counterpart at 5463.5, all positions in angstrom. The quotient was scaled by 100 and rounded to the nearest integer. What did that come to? 265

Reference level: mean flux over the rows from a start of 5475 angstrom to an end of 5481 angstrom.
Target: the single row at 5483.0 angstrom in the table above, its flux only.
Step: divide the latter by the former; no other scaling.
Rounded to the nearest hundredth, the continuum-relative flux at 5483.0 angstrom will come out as 1.03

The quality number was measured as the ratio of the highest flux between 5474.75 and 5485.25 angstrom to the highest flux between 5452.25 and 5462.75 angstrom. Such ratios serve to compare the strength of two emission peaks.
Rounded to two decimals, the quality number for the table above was 0.63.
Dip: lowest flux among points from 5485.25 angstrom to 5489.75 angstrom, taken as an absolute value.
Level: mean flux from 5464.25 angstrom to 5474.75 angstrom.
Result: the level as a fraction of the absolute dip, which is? 1.43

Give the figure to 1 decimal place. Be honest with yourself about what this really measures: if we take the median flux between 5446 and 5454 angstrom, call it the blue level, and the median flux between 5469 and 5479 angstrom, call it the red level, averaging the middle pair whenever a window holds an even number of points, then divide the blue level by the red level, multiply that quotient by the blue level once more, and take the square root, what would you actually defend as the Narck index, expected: 21.9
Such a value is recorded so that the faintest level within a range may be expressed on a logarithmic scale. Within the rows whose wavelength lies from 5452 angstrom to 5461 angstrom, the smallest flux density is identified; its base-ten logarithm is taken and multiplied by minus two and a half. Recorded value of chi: -5.9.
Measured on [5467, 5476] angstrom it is -5.6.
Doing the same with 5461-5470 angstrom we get -5.7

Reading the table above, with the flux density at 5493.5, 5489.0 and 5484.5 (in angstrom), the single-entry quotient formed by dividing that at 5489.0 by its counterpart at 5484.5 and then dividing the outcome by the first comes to 0.0066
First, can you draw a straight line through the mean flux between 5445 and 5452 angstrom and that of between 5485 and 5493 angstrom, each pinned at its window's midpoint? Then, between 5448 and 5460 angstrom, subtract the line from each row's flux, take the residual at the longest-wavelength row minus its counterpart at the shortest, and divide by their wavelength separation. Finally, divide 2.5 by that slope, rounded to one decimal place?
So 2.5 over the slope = -0.7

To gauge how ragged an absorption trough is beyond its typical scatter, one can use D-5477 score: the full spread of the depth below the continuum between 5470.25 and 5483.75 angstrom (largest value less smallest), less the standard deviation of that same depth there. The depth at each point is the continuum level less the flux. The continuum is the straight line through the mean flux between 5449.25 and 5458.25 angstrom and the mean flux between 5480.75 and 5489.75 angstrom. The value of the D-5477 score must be 24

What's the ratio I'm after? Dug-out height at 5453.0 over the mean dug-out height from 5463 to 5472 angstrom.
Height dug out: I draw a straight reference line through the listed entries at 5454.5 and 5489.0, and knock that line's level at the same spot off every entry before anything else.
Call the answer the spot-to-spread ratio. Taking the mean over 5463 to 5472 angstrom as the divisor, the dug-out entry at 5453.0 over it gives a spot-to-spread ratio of -0.2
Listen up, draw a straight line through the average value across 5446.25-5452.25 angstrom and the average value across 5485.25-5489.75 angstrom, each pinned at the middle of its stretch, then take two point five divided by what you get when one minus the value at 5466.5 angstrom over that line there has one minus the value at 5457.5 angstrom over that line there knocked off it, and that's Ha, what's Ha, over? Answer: 118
